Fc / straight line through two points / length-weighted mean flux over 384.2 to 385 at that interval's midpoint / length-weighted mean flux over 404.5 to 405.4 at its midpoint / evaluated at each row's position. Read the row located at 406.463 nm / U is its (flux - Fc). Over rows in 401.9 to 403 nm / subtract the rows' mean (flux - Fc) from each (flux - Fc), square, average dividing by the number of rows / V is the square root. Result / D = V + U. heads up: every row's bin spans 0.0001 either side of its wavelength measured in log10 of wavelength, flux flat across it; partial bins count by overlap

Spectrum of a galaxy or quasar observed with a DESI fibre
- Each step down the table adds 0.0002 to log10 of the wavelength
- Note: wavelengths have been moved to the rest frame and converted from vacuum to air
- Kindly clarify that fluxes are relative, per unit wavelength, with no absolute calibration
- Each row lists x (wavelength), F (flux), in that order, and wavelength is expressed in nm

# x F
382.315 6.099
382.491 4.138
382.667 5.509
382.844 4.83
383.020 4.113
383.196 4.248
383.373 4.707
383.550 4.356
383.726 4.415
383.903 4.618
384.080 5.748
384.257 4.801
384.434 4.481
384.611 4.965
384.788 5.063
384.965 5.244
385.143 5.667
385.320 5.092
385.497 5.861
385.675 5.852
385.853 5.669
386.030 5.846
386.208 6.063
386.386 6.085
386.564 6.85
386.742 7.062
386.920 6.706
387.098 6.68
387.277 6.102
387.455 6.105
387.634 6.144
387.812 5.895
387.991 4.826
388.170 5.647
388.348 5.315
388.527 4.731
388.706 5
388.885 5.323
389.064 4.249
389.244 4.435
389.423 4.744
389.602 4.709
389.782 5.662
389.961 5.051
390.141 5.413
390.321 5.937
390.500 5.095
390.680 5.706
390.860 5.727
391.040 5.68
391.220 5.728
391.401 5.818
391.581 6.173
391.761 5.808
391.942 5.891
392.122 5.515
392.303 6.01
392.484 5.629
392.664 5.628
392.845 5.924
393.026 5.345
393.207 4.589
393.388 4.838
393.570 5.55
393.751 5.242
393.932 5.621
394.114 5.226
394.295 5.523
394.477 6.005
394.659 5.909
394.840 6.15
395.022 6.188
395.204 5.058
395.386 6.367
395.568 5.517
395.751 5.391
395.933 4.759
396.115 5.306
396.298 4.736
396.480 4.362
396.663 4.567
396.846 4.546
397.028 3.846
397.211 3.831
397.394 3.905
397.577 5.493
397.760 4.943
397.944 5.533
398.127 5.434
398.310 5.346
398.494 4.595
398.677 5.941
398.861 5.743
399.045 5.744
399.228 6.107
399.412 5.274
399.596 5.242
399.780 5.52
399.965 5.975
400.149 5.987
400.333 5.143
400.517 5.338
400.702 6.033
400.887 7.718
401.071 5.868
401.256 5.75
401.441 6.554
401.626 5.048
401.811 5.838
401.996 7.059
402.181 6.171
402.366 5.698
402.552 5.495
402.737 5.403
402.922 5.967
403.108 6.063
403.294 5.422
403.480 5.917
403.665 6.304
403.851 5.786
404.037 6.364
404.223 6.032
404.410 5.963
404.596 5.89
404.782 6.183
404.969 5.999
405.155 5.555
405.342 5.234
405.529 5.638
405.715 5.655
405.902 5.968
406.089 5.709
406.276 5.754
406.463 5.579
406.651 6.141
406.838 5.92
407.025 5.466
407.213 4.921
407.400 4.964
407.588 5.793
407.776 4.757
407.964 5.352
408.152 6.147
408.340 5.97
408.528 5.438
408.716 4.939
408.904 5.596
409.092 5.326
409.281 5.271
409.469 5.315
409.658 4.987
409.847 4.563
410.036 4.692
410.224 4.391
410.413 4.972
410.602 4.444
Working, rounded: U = -0.28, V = 0.56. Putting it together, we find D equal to 0.3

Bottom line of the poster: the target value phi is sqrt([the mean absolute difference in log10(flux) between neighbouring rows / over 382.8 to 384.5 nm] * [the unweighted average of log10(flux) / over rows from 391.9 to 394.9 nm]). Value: 0.18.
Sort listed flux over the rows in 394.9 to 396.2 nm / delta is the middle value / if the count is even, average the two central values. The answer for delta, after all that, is 5.4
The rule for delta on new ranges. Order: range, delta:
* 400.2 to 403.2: 5.9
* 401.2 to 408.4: 5.8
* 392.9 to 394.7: 5.4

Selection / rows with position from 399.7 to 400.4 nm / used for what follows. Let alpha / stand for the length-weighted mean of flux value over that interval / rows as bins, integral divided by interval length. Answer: 5.7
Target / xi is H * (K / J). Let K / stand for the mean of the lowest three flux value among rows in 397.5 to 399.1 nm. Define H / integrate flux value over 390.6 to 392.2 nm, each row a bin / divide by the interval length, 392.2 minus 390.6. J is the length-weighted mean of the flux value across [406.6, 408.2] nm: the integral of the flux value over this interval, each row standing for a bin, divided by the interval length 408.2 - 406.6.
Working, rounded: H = 5.8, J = 5.46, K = 5.0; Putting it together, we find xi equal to 5.3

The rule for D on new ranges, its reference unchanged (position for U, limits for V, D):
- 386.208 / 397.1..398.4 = 1.8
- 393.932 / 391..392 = 0.5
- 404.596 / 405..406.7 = 0.3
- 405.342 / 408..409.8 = -0.2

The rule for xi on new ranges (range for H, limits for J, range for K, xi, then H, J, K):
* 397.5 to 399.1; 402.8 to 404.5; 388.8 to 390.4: 4.0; 5.4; 5.97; 4.5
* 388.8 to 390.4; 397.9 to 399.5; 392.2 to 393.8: 4.5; 5.0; 5.53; 4.9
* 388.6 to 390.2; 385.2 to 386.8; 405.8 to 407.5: 4.2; 4.9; 6.02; 5.1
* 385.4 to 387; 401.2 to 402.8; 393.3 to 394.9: 5.4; 6.2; 5.90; 5.1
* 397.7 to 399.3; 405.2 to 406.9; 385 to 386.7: 5.3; 5.5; 5.72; 5.5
